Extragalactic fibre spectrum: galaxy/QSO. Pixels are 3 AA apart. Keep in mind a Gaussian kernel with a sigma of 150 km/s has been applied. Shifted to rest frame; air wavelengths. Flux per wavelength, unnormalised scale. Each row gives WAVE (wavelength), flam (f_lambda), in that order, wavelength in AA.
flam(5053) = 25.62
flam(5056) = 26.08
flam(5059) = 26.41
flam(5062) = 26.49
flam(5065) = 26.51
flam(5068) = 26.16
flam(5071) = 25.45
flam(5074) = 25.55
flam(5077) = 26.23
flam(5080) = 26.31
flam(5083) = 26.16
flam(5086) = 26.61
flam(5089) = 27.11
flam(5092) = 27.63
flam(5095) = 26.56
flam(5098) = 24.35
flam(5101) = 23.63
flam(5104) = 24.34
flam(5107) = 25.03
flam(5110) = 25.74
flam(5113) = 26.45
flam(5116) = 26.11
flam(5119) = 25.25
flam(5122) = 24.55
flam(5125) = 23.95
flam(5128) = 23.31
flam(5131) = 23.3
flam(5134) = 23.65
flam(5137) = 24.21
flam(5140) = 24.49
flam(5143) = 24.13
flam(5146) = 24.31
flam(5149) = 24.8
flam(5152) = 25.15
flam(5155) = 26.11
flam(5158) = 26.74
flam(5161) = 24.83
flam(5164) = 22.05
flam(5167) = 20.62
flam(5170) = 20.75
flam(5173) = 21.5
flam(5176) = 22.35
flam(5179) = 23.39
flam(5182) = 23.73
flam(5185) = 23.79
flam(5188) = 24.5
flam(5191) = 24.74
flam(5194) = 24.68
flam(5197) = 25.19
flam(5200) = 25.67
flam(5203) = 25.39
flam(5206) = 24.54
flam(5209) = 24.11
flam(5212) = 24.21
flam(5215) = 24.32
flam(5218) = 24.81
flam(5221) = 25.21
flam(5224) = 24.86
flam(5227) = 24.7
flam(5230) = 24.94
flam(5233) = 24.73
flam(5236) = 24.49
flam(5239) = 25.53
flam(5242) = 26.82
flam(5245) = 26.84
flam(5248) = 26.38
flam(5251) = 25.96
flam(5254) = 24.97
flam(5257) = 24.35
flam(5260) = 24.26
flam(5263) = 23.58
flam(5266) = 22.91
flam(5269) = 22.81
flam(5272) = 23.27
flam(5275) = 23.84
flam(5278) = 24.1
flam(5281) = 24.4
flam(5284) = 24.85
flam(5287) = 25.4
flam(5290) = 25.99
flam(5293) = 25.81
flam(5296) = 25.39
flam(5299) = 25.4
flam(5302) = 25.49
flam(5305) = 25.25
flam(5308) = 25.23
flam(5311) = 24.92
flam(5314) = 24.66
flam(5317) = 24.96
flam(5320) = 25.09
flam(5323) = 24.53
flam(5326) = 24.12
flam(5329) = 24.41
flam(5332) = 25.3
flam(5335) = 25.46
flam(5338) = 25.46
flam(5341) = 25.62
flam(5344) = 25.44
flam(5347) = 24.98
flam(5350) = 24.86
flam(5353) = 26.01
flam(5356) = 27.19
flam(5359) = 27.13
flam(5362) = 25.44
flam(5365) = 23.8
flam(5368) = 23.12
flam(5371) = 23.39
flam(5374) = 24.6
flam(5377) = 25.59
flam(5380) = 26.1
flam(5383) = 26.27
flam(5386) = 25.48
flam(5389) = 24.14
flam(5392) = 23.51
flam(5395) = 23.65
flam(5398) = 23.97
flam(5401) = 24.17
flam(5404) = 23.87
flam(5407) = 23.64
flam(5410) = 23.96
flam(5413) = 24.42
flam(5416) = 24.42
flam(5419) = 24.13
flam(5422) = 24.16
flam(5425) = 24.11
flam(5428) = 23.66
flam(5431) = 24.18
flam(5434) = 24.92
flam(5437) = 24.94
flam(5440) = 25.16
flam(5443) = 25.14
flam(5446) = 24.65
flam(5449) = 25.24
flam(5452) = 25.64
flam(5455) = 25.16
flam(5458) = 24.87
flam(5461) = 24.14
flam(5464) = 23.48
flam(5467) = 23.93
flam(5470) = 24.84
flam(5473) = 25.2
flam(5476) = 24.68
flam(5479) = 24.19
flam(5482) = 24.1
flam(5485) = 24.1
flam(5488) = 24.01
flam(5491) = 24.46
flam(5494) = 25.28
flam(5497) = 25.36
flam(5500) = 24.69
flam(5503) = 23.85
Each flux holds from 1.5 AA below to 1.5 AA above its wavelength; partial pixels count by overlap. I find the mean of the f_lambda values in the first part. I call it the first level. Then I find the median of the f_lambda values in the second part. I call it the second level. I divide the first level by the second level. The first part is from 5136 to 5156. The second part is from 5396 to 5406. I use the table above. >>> 1.03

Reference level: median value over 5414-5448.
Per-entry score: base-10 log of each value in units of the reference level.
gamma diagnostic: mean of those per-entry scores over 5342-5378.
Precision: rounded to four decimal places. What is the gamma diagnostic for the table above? 0.0119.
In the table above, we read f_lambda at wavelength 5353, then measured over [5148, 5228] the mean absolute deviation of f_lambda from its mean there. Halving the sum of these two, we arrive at 13.6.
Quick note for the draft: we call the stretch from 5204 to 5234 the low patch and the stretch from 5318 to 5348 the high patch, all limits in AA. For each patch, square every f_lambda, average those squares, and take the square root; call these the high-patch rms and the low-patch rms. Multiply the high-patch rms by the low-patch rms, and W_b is 617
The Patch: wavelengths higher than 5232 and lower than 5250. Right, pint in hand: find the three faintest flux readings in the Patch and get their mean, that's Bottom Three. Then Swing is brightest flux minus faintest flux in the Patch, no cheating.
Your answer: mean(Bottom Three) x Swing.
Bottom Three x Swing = 59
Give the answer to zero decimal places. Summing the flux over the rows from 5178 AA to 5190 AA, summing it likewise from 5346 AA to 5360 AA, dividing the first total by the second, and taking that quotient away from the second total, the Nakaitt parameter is 129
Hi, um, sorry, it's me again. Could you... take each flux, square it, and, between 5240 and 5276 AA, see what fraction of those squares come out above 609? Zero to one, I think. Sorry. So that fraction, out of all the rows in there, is 0.4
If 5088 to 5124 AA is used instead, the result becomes 0.7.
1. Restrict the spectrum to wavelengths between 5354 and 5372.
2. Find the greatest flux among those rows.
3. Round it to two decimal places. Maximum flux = 27.19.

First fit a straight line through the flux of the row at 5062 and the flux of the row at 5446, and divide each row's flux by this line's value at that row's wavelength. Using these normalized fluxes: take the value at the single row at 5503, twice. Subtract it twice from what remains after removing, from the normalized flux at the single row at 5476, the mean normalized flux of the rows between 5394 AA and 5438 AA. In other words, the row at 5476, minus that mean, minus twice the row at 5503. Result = -1.92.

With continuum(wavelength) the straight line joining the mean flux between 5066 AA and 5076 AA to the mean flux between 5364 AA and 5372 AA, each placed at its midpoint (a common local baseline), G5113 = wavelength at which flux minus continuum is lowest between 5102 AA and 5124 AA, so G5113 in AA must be 5104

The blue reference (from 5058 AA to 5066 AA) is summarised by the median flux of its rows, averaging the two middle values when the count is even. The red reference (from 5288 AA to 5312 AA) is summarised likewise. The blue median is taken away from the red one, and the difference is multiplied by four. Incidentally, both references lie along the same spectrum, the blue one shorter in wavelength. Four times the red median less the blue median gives -4.38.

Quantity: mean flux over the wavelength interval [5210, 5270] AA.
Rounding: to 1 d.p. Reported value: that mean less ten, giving 14.8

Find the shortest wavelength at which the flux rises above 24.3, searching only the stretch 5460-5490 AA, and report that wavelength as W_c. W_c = 5470 AA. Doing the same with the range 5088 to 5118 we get 5089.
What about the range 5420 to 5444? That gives 5434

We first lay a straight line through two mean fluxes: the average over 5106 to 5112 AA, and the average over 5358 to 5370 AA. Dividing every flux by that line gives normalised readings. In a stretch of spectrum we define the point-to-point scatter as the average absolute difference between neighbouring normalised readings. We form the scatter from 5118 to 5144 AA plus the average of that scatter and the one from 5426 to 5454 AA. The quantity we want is 0.033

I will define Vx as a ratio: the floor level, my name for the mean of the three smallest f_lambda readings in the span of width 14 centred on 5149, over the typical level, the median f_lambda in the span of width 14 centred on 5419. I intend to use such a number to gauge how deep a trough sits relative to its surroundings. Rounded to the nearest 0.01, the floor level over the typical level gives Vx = 1.01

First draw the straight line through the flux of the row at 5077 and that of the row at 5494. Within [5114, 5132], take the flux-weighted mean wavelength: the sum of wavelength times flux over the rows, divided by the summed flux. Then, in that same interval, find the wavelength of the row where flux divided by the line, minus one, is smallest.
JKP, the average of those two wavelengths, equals 5127.1 AA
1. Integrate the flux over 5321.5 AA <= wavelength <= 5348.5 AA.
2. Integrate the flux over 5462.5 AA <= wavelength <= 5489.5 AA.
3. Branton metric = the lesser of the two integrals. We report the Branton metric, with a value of 656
